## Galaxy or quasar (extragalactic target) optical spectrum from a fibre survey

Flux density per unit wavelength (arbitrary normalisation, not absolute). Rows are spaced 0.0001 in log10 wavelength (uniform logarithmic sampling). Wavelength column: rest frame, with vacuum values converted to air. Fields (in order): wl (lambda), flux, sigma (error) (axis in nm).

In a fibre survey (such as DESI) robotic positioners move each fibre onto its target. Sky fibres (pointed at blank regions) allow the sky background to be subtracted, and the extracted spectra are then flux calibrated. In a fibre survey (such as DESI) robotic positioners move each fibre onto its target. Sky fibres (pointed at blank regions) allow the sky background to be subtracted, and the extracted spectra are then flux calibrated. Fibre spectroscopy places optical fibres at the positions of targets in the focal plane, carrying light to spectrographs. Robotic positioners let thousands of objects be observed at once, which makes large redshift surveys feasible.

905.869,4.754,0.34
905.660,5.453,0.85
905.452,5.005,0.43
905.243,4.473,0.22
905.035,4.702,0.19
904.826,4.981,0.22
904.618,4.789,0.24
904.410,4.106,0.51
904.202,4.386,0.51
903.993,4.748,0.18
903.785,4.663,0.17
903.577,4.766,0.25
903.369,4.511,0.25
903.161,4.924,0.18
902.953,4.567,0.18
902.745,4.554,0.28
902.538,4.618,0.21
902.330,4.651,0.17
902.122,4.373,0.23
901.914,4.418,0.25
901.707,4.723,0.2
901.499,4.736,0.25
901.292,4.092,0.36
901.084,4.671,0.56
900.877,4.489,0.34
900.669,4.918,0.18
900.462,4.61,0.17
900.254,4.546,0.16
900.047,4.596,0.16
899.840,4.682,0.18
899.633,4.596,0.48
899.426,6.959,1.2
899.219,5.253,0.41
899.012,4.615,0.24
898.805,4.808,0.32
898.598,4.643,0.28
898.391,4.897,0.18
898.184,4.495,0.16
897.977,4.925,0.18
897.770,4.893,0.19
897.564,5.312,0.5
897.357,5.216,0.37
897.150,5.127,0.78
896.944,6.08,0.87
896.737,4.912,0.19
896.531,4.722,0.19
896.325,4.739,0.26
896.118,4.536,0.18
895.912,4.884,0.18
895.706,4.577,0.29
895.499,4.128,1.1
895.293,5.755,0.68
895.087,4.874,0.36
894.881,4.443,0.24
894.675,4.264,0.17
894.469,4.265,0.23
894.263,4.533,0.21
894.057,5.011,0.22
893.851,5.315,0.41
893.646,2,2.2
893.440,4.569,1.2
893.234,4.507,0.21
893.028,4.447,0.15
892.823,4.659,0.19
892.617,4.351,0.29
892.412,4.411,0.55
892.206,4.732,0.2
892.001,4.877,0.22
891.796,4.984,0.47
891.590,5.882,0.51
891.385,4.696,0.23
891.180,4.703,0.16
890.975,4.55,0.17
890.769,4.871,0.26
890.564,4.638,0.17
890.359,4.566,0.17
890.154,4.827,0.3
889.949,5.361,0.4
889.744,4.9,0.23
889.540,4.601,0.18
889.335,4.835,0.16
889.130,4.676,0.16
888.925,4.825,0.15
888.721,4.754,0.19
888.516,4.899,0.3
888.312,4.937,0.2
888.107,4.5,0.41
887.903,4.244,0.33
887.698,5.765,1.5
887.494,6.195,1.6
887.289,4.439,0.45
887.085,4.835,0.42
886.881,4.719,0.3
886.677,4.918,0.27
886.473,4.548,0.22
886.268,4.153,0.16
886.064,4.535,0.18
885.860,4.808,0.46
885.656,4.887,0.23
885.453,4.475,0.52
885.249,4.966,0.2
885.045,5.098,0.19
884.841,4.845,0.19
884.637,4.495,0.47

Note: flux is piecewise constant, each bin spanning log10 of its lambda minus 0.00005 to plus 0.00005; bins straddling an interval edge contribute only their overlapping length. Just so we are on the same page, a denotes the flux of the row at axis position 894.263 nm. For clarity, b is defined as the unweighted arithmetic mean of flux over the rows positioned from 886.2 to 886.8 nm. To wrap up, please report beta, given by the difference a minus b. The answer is -0.01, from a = 4.533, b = 4.54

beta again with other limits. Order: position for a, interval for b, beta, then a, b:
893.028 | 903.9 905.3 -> -0.15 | 4.447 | 4.60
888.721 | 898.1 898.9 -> 0.04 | 4.754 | 4.71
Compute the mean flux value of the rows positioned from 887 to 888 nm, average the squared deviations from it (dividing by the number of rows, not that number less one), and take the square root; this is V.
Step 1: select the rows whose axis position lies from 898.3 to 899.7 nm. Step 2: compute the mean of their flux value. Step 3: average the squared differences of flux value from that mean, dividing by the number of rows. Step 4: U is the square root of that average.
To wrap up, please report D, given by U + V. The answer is 1.54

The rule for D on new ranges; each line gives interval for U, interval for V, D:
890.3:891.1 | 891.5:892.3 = 0.58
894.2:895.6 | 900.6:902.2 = 0.76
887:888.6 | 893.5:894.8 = 1.70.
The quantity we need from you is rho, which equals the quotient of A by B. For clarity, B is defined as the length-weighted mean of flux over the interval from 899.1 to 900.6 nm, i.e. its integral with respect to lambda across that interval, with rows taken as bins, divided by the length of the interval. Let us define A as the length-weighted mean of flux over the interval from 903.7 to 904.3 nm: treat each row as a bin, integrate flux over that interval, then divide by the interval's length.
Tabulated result 0.91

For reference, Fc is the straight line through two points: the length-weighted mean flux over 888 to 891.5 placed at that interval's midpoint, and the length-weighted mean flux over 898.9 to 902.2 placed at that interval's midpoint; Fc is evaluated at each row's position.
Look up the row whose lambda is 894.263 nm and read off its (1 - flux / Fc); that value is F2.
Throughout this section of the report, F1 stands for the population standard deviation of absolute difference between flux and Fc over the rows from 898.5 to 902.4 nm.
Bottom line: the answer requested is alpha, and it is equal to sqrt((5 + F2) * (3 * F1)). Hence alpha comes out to 2.67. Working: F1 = 0.47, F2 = 0.05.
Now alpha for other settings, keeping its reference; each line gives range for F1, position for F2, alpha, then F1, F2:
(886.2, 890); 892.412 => 2.34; 0.36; 0.08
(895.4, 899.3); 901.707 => 2.11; 0.30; 0.01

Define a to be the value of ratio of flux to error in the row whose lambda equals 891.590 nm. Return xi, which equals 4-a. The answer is -8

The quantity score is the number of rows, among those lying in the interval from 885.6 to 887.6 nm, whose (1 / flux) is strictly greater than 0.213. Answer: 4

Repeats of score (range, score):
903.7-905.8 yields 4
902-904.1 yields 7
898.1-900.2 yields 6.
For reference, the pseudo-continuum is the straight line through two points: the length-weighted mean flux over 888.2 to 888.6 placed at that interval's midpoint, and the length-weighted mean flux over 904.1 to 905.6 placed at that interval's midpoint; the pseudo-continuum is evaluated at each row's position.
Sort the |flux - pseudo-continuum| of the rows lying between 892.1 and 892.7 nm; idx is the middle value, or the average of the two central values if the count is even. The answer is 0.4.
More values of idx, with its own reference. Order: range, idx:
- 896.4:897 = 0.1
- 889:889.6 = 0.2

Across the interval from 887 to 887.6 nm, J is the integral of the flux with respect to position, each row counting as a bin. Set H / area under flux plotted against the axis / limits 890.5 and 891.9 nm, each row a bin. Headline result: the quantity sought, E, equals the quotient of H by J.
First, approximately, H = 6.9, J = 3.1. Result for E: 2.22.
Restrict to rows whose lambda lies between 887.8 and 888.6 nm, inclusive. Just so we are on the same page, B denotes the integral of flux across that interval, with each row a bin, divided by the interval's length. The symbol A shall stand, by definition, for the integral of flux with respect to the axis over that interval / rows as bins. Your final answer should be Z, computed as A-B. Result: -0.93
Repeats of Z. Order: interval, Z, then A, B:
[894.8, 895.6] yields -0.96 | 3.85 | 4.81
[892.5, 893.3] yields -0.90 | 3.59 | 4.49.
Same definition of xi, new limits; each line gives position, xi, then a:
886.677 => -14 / 18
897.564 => -7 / 11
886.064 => -21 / 25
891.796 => -7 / 11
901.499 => -15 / 19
